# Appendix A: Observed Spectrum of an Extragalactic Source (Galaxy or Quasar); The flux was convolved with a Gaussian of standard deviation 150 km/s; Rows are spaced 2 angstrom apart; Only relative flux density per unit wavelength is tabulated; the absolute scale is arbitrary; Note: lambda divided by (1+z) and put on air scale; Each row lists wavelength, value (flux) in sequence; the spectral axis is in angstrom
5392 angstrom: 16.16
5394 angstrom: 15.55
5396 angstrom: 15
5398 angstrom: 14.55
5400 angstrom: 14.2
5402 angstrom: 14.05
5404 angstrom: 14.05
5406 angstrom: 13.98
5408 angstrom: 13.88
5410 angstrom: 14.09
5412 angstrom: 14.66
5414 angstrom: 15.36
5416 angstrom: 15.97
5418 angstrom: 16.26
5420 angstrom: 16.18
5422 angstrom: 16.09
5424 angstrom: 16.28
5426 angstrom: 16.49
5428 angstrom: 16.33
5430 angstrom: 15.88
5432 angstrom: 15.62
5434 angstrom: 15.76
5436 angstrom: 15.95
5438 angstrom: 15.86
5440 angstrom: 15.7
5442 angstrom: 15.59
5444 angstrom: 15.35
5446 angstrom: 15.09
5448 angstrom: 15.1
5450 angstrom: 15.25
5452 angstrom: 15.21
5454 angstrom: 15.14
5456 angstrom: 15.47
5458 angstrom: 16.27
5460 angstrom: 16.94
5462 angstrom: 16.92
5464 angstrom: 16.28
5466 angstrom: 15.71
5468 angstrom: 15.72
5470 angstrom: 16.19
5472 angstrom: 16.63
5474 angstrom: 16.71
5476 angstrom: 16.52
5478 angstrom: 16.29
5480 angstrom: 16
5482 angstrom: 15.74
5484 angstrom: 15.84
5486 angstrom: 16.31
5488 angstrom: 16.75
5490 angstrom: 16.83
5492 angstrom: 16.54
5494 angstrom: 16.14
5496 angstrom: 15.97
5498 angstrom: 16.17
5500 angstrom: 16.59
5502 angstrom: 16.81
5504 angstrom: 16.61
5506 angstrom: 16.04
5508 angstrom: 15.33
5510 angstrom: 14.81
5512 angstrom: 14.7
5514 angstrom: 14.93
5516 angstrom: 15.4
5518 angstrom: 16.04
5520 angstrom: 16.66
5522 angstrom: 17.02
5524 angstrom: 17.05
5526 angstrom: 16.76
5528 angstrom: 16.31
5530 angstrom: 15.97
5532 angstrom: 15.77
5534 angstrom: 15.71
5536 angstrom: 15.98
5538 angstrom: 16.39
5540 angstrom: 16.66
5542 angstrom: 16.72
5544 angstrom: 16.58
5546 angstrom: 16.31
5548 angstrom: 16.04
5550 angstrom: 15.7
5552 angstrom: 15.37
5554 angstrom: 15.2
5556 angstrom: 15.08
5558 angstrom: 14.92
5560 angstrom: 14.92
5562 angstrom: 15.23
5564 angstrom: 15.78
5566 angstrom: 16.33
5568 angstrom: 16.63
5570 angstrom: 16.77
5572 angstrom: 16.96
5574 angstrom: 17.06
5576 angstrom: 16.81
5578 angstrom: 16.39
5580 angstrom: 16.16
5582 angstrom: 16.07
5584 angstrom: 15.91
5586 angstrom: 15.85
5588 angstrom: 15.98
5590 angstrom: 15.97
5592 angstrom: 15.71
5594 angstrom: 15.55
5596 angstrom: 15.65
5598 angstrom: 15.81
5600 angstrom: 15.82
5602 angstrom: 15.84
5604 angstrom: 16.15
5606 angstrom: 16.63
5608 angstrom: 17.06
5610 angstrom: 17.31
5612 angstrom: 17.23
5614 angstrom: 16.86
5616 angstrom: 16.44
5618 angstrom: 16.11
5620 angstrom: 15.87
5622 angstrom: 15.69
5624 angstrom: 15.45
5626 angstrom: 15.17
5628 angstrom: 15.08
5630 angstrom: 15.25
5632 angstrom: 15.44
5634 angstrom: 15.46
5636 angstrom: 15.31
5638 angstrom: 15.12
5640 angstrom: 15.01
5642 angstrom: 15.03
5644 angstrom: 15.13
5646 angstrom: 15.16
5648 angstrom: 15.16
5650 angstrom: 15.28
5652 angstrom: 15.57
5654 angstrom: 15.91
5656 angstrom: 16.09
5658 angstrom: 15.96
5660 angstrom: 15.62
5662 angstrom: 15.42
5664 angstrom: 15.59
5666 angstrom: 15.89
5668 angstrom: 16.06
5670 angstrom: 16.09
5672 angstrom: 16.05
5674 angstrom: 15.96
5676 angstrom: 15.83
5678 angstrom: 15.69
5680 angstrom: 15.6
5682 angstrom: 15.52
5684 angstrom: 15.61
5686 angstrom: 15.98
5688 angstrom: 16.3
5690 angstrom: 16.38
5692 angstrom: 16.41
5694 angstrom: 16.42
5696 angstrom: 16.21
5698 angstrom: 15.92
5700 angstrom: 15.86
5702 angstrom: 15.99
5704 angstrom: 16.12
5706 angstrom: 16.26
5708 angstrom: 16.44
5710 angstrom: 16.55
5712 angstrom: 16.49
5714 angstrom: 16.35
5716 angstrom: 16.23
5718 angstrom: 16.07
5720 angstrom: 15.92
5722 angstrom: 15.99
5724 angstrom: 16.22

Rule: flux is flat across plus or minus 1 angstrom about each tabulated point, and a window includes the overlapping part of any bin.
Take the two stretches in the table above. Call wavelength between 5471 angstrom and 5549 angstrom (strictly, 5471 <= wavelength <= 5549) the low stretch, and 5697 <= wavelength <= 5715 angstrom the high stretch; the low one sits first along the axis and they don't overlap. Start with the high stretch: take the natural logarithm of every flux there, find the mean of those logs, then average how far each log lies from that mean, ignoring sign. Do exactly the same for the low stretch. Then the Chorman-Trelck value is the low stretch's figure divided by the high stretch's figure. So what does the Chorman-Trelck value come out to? 2.1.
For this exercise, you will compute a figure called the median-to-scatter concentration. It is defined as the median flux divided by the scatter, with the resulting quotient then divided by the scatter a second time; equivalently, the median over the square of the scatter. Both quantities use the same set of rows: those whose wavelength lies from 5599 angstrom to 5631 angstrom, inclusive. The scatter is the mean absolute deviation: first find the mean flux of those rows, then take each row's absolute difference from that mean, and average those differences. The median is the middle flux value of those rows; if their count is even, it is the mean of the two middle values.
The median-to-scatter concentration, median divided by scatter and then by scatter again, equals 44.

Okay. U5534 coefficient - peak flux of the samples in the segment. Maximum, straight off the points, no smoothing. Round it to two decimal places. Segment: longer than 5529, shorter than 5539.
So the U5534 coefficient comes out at 16.39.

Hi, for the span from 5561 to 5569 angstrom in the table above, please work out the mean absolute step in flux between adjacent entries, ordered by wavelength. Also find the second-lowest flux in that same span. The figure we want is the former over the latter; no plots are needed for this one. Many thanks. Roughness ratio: 0.030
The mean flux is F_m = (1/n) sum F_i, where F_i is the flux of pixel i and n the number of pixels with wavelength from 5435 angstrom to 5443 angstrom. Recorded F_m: 15.8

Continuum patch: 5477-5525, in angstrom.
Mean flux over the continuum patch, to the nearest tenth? 16.1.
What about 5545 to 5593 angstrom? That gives 16.0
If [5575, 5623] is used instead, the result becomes 16.2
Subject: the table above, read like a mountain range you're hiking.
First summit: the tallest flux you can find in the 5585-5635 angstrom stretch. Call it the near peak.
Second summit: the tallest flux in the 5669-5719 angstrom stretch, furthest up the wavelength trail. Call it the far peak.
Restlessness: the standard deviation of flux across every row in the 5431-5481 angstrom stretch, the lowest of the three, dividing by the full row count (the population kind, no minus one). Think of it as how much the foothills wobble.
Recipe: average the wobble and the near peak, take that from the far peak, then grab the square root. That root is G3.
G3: 2.76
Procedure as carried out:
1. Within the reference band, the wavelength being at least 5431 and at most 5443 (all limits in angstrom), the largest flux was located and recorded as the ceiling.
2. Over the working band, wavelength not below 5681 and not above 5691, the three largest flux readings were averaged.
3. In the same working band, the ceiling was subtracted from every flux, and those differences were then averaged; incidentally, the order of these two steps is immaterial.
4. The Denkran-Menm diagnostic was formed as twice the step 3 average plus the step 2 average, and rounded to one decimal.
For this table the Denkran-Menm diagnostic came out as 16.2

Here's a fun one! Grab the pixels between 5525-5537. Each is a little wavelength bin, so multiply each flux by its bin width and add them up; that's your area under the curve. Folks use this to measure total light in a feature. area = 193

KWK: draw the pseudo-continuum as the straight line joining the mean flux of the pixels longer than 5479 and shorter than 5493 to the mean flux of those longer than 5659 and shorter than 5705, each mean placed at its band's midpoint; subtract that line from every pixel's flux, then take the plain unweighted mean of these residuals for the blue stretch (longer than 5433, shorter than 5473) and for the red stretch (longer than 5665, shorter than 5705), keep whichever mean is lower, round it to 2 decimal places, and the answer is -0.54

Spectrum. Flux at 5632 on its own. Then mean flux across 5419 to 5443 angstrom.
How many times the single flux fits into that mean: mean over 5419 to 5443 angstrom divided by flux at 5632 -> 1.03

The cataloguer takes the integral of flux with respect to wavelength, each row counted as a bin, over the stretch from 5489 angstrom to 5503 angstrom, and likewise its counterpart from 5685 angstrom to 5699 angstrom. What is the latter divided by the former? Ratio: 0.99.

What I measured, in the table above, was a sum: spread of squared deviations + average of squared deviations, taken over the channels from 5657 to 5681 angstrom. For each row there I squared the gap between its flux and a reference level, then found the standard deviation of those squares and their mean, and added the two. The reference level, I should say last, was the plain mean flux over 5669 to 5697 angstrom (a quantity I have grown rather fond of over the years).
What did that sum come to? 0.2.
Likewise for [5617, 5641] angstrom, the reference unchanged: 0.8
